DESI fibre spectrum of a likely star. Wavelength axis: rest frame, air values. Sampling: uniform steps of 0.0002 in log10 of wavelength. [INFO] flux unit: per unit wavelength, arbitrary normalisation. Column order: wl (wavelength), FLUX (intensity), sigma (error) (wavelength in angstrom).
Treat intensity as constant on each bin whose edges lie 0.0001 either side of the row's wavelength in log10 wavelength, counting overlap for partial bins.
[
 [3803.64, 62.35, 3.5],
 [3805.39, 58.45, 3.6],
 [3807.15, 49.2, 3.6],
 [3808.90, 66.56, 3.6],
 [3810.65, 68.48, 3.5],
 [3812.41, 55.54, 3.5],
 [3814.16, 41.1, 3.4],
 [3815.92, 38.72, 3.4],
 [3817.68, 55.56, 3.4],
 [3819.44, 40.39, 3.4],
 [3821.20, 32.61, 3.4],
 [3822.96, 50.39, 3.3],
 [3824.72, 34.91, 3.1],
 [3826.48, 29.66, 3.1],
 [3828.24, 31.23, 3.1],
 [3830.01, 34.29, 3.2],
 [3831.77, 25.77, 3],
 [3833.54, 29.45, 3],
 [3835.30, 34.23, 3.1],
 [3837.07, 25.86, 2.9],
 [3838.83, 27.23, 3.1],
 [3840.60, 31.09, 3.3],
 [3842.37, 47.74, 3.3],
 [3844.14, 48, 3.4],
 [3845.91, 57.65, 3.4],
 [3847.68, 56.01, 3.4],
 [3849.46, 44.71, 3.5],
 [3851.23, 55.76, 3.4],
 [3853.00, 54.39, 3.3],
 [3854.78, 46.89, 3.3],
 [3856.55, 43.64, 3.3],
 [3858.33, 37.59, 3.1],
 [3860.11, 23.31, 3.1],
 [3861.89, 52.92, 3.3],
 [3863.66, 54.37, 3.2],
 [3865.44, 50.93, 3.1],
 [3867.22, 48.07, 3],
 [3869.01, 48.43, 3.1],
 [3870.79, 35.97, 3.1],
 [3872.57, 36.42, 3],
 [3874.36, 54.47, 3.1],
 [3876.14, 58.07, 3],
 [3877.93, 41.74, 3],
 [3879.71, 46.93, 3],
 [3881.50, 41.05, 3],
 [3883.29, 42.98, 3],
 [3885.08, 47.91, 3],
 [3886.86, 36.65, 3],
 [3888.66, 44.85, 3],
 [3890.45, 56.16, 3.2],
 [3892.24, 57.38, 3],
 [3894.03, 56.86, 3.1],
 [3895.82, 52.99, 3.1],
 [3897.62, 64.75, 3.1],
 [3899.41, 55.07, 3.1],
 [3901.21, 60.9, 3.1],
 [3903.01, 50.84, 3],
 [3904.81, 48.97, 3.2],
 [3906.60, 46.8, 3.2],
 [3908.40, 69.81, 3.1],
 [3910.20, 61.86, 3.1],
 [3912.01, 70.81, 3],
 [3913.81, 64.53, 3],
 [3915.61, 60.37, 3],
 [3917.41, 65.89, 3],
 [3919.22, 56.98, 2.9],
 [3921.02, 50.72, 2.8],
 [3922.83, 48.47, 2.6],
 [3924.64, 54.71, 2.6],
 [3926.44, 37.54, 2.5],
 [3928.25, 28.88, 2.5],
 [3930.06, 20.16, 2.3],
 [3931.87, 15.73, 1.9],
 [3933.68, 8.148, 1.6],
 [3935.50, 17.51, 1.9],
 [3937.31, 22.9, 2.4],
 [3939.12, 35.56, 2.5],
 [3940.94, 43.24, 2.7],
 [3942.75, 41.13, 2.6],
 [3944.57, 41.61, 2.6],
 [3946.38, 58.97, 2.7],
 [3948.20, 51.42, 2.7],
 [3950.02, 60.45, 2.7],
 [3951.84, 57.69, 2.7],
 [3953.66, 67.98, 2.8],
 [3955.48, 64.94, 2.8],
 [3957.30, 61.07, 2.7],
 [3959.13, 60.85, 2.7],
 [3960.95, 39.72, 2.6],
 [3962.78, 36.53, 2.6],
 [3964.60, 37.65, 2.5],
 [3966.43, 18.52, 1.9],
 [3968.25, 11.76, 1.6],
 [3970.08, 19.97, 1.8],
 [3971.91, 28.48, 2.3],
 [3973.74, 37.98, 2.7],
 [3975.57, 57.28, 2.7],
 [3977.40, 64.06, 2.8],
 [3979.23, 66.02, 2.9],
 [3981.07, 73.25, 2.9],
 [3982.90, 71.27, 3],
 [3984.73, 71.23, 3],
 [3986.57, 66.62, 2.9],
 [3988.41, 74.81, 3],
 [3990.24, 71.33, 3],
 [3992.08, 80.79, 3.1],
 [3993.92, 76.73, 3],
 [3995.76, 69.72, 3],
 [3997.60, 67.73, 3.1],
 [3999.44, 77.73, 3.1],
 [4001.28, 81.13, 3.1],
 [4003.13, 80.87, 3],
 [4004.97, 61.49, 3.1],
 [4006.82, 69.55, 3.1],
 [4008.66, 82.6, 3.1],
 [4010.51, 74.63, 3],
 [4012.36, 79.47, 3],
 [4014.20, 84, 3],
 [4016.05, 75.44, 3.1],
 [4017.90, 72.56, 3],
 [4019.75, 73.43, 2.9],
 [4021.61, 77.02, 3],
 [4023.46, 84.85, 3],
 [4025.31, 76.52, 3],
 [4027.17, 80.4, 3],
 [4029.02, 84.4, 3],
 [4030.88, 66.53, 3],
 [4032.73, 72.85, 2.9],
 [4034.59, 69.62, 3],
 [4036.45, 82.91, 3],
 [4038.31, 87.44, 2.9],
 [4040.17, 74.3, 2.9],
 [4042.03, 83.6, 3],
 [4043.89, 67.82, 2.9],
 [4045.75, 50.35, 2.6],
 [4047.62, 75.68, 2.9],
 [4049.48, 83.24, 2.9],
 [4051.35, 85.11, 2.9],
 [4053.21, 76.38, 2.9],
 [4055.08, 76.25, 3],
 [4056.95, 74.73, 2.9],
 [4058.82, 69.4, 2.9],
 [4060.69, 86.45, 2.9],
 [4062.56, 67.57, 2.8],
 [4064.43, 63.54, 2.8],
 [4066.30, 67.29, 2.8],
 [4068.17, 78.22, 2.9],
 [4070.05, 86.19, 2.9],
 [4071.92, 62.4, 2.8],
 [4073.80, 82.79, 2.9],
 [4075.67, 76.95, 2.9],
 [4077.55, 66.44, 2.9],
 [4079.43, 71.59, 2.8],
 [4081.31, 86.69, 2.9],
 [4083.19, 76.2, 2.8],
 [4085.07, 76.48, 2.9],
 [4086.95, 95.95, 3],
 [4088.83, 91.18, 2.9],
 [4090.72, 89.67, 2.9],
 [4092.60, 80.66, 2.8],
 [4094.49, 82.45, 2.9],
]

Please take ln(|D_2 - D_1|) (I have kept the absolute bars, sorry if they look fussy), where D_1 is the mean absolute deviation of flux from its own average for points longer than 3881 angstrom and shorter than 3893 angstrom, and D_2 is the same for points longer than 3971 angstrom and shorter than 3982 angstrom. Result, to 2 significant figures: 2.1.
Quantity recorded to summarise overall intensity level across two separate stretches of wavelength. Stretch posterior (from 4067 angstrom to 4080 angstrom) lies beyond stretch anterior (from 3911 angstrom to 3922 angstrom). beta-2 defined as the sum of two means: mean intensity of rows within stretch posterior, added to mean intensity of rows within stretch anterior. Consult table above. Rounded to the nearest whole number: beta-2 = 136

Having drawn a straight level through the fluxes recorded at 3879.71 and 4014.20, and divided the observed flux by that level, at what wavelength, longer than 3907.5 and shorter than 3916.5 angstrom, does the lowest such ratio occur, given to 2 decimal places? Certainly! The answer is 3915.61 angstrom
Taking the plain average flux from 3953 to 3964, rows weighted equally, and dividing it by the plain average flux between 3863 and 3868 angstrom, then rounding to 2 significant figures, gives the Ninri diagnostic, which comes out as 1.1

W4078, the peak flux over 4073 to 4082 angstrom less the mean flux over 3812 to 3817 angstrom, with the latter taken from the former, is 42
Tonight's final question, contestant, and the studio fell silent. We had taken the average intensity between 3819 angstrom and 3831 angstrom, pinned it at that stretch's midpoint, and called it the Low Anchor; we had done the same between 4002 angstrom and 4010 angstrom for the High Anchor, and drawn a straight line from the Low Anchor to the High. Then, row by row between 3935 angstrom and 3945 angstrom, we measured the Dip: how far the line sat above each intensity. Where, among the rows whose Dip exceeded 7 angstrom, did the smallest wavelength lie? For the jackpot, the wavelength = 3935.50 angstrom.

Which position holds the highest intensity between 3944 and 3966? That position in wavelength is 3953.66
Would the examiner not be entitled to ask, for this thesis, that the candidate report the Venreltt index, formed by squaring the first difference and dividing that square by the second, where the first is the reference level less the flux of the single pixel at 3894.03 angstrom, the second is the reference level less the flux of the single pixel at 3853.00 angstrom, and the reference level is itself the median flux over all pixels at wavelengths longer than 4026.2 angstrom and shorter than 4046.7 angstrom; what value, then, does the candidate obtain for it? 15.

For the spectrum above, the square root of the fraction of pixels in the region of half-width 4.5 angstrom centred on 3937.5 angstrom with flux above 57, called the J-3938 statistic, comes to 0.00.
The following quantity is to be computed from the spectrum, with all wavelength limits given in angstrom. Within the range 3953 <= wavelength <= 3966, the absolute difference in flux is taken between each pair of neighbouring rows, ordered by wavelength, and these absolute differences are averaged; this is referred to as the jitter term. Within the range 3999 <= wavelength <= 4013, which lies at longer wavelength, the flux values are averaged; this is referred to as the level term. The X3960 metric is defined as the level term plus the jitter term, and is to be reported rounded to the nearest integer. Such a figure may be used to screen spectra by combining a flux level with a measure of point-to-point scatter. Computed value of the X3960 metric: 81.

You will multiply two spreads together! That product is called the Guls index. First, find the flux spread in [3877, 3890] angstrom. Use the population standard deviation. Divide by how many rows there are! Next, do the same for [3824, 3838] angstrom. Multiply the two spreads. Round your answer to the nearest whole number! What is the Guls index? 12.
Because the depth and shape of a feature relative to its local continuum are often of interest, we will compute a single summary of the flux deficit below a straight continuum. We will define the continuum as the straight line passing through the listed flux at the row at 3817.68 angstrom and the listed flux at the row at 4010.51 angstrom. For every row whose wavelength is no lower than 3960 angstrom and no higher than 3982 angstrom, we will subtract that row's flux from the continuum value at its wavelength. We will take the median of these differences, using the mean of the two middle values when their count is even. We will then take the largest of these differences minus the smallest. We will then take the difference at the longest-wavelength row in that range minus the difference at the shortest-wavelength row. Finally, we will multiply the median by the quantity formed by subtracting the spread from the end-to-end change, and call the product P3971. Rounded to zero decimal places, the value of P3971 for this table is -3003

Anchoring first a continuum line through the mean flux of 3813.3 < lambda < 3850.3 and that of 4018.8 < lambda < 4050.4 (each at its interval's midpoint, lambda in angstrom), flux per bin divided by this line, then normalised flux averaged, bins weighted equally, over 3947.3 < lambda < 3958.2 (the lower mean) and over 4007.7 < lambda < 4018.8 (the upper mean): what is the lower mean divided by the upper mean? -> 0.92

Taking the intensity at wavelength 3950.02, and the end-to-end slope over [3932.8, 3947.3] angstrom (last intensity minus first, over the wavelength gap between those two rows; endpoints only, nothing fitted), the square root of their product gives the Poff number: 15.6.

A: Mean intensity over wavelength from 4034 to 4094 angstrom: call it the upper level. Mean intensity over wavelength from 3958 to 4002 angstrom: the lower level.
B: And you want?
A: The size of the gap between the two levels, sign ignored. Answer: 20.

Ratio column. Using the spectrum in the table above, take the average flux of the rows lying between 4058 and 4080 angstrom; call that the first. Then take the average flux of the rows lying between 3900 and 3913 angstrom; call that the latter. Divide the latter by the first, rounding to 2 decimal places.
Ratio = 0.80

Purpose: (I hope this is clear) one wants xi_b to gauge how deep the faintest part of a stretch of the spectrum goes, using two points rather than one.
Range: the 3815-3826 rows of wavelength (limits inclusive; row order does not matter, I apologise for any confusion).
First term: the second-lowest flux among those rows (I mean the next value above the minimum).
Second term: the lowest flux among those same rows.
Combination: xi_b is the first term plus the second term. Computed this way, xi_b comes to 68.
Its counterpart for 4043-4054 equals 118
